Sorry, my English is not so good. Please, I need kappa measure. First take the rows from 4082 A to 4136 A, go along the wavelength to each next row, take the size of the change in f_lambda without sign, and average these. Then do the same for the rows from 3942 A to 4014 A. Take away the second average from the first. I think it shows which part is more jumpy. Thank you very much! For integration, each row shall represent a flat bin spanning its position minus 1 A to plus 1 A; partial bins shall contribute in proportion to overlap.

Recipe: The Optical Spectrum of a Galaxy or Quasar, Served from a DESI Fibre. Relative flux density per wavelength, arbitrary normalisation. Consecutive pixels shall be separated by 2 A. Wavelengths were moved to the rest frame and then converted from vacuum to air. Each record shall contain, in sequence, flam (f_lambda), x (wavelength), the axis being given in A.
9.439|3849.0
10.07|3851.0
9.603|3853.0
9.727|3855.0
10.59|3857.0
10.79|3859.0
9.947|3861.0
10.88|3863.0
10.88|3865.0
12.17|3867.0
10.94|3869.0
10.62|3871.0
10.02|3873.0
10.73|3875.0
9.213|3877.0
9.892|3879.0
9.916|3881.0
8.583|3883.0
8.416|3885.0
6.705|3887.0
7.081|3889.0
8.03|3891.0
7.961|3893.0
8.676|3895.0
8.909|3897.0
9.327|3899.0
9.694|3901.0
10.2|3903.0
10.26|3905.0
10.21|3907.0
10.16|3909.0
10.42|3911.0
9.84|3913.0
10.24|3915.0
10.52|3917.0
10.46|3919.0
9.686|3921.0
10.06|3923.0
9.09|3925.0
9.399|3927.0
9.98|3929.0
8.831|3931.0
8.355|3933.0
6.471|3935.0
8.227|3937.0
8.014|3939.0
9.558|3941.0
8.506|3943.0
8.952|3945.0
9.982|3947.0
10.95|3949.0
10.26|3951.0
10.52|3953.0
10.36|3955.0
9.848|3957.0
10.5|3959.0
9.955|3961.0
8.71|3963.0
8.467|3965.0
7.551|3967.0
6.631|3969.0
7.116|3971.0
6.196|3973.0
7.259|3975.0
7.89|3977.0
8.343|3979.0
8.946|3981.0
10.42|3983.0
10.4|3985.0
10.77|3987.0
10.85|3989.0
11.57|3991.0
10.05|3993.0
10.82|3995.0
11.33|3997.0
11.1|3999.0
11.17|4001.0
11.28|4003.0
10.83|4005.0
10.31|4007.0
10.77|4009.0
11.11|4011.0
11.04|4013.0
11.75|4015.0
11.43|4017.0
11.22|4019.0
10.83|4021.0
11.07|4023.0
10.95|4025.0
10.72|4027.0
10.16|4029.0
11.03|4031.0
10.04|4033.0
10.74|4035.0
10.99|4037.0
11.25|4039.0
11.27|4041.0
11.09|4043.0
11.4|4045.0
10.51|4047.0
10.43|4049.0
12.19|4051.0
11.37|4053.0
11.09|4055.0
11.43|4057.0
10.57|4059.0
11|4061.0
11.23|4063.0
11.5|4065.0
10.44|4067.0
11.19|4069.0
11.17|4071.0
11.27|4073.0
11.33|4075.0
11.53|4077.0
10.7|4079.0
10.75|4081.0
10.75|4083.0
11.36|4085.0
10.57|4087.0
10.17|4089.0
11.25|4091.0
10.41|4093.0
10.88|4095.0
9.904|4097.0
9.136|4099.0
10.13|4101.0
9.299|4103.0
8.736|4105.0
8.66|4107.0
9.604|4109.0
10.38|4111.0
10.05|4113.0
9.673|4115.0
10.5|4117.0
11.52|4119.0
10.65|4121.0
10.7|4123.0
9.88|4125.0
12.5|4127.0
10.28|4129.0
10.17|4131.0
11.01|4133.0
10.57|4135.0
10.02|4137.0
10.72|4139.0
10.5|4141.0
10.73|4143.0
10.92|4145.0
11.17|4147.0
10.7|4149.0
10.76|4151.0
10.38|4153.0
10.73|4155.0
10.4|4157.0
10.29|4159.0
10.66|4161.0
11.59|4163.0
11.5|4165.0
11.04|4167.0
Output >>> 0.21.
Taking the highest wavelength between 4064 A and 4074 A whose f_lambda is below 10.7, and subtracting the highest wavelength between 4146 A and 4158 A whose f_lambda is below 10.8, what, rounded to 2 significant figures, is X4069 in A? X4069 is -90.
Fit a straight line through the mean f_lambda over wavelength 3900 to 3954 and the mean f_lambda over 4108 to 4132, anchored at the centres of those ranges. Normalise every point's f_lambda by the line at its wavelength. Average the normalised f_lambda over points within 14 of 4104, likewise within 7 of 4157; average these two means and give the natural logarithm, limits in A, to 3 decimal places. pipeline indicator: -0.024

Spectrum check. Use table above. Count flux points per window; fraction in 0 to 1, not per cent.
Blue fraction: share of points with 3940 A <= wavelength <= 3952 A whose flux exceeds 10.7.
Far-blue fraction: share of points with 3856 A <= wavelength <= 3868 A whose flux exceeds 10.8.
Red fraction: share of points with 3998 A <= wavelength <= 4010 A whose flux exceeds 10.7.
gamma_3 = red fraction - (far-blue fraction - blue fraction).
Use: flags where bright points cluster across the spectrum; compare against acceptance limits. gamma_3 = 0.50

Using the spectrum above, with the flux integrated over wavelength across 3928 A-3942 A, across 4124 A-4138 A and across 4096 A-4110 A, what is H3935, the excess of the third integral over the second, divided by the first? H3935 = -0.15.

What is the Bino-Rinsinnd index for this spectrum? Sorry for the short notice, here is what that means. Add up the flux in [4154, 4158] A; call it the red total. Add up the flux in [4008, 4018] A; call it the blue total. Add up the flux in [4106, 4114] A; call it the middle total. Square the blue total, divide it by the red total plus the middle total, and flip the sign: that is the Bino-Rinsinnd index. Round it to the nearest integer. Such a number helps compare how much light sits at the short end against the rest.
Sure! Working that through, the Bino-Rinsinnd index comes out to -53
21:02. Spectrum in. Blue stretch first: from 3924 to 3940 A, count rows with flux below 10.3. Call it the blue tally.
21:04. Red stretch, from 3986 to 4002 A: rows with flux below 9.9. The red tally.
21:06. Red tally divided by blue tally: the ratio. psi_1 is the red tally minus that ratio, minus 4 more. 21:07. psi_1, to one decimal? -4.0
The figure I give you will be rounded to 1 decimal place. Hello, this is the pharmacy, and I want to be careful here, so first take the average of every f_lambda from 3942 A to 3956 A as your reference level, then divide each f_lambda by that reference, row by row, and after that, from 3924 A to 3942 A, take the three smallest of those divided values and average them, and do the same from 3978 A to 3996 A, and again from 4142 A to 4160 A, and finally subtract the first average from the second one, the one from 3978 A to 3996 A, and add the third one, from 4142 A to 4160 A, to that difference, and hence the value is 1.2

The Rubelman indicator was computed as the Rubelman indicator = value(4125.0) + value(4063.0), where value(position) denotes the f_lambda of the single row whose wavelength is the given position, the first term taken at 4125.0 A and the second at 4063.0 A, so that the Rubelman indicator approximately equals 21.1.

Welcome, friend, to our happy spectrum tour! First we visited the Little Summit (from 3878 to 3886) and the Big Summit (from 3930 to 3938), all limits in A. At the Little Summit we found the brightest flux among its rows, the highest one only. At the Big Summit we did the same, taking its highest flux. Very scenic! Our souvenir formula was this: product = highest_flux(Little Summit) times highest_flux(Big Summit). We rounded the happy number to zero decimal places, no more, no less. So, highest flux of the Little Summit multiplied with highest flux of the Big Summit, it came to 88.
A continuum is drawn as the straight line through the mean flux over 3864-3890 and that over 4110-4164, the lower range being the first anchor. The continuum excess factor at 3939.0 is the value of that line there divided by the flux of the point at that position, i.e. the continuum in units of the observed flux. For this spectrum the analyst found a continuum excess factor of 1.23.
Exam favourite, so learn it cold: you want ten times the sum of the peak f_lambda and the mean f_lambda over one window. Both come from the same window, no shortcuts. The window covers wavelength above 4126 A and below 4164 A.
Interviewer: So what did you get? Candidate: 232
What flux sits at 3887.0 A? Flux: 6.705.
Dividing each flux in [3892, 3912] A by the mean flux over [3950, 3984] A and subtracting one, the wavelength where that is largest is 3911.0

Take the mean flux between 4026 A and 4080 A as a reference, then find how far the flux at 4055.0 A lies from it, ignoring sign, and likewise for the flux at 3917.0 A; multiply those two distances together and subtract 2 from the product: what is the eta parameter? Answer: -2.0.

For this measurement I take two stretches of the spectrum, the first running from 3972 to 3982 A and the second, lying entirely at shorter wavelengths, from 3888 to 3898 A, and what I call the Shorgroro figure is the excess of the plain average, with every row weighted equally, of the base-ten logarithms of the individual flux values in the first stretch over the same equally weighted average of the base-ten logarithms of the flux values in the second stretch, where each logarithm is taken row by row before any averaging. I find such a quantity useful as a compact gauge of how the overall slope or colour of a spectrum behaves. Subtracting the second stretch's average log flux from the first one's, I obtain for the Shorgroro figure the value -0.024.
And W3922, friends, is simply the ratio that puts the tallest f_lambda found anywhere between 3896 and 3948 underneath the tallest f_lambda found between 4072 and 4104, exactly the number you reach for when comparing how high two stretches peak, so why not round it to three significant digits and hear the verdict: 1.10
